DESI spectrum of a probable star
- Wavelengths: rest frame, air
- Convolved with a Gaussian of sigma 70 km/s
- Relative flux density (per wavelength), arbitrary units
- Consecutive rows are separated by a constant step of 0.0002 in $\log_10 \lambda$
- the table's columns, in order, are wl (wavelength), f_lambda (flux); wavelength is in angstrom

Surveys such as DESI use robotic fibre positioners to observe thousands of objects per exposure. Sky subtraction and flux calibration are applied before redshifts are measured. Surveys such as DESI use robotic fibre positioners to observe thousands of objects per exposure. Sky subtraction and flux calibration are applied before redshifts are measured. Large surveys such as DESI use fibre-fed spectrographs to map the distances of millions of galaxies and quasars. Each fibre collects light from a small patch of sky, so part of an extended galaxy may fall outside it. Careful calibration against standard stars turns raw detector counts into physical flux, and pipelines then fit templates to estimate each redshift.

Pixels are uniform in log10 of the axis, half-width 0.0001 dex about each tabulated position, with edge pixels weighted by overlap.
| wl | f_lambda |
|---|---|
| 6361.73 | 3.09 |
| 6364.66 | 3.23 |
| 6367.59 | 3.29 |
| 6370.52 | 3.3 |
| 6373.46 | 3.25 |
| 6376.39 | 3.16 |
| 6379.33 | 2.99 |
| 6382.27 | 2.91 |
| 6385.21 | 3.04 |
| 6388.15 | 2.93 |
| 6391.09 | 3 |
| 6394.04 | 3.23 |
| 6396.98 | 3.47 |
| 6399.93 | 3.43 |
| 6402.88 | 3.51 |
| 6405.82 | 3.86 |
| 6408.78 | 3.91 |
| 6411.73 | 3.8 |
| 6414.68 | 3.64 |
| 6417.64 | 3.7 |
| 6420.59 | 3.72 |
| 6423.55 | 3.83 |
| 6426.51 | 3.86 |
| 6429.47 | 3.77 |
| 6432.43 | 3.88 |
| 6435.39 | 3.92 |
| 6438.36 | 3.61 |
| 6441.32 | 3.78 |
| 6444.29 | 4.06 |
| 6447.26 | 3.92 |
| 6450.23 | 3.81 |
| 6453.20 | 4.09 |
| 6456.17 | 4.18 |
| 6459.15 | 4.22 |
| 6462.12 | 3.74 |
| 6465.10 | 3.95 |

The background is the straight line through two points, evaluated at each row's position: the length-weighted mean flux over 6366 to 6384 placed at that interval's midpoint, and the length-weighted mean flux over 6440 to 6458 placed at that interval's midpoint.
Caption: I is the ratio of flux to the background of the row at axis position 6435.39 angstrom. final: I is 1.02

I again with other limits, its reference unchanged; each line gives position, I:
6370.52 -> 1.06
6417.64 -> 1.02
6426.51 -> 1.04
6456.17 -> 1.03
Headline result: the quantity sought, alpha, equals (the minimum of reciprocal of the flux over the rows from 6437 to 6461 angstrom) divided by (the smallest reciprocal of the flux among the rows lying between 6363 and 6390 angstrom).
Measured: 0.78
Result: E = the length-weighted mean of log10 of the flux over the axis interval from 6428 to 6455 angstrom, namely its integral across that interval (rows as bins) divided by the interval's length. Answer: 0.588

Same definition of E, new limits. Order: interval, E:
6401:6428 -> 0.574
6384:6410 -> 0.526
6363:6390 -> 0.494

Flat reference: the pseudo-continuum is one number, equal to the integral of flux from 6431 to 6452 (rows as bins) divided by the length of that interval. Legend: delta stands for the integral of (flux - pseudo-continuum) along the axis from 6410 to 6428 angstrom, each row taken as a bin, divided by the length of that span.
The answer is -0.10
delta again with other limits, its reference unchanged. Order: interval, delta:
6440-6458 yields 0.12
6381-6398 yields -0.77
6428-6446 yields -0.02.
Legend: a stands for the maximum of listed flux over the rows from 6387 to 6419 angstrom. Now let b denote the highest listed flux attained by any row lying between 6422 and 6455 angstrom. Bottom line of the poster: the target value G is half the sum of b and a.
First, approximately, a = 3.91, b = 4.09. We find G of 4.00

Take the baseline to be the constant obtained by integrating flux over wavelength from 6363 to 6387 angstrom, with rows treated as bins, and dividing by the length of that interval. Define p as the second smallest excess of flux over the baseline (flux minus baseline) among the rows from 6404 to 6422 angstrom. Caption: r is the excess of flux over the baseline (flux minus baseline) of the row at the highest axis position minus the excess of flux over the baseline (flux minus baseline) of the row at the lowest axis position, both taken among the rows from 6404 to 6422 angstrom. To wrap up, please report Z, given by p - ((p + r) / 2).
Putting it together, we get 0.35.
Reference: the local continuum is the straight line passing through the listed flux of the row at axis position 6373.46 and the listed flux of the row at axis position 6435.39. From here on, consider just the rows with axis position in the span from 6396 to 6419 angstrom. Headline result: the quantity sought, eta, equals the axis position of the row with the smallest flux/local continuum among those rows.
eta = 6399.93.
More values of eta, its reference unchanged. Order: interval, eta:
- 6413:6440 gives 6438.36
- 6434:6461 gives 6438.36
